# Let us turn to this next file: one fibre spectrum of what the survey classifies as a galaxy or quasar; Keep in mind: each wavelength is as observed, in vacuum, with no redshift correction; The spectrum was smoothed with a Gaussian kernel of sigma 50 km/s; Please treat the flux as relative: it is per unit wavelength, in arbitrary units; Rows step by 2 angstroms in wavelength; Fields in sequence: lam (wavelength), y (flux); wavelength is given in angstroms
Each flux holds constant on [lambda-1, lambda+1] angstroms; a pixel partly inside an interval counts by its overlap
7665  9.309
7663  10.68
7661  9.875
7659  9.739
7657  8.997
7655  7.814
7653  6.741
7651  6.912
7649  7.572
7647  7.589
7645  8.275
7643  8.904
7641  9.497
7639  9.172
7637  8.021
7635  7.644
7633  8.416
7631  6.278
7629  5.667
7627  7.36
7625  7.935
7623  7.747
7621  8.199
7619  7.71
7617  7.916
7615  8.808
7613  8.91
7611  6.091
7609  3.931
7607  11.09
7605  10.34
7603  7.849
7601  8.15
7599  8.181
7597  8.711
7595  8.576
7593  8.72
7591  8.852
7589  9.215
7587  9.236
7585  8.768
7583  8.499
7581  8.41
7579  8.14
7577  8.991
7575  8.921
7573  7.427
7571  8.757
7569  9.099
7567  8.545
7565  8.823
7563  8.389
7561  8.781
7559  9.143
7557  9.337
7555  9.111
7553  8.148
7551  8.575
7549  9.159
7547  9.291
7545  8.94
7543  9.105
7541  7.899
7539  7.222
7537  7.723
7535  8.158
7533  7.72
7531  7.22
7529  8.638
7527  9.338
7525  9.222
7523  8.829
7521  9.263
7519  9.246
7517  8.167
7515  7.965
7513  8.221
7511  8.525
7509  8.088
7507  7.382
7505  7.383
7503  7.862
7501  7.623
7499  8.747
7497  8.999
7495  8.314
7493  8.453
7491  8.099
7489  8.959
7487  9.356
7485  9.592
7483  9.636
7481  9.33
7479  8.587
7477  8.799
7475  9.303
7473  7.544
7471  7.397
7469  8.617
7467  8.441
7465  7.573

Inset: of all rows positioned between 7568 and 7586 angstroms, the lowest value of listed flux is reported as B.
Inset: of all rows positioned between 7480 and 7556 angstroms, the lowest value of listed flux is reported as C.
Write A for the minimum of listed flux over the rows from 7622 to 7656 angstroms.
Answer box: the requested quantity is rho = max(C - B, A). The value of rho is 5.7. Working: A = 5.667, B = 7.427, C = 7.22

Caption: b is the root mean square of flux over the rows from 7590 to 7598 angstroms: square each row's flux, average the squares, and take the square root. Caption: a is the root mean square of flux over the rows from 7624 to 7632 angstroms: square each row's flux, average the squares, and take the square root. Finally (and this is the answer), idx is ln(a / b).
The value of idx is -0.24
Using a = 6.9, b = 8.7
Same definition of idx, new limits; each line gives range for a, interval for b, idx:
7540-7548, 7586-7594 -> -0.02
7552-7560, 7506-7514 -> 0.10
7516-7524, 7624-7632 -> 0.26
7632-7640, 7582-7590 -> -0.07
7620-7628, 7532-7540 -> 0.01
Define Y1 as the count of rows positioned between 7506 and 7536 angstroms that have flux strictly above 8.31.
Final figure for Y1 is 7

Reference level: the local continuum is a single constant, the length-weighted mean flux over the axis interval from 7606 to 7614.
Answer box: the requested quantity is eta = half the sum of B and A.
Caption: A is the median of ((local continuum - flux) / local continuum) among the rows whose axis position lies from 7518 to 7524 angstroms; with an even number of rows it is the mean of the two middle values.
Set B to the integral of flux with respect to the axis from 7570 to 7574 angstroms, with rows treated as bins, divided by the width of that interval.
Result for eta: 3.93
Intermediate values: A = -0.23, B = 8.09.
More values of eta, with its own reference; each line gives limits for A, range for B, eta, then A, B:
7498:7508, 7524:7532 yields 4.29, -0.02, 8.60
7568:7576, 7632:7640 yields 4.07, -0.18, 8.31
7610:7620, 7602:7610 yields 4.12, -0.05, 8.30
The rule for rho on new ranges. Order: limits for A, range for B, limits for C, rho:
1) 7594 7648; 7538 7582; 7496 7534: 3.9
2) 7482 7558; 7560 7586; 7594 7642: 7.2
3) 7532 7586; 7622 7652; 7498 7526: 7.2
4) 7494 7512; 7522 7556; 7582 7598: 7.4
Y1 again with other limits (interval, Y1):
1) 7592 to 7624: 7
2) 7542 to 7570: 13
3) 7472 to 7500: 12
